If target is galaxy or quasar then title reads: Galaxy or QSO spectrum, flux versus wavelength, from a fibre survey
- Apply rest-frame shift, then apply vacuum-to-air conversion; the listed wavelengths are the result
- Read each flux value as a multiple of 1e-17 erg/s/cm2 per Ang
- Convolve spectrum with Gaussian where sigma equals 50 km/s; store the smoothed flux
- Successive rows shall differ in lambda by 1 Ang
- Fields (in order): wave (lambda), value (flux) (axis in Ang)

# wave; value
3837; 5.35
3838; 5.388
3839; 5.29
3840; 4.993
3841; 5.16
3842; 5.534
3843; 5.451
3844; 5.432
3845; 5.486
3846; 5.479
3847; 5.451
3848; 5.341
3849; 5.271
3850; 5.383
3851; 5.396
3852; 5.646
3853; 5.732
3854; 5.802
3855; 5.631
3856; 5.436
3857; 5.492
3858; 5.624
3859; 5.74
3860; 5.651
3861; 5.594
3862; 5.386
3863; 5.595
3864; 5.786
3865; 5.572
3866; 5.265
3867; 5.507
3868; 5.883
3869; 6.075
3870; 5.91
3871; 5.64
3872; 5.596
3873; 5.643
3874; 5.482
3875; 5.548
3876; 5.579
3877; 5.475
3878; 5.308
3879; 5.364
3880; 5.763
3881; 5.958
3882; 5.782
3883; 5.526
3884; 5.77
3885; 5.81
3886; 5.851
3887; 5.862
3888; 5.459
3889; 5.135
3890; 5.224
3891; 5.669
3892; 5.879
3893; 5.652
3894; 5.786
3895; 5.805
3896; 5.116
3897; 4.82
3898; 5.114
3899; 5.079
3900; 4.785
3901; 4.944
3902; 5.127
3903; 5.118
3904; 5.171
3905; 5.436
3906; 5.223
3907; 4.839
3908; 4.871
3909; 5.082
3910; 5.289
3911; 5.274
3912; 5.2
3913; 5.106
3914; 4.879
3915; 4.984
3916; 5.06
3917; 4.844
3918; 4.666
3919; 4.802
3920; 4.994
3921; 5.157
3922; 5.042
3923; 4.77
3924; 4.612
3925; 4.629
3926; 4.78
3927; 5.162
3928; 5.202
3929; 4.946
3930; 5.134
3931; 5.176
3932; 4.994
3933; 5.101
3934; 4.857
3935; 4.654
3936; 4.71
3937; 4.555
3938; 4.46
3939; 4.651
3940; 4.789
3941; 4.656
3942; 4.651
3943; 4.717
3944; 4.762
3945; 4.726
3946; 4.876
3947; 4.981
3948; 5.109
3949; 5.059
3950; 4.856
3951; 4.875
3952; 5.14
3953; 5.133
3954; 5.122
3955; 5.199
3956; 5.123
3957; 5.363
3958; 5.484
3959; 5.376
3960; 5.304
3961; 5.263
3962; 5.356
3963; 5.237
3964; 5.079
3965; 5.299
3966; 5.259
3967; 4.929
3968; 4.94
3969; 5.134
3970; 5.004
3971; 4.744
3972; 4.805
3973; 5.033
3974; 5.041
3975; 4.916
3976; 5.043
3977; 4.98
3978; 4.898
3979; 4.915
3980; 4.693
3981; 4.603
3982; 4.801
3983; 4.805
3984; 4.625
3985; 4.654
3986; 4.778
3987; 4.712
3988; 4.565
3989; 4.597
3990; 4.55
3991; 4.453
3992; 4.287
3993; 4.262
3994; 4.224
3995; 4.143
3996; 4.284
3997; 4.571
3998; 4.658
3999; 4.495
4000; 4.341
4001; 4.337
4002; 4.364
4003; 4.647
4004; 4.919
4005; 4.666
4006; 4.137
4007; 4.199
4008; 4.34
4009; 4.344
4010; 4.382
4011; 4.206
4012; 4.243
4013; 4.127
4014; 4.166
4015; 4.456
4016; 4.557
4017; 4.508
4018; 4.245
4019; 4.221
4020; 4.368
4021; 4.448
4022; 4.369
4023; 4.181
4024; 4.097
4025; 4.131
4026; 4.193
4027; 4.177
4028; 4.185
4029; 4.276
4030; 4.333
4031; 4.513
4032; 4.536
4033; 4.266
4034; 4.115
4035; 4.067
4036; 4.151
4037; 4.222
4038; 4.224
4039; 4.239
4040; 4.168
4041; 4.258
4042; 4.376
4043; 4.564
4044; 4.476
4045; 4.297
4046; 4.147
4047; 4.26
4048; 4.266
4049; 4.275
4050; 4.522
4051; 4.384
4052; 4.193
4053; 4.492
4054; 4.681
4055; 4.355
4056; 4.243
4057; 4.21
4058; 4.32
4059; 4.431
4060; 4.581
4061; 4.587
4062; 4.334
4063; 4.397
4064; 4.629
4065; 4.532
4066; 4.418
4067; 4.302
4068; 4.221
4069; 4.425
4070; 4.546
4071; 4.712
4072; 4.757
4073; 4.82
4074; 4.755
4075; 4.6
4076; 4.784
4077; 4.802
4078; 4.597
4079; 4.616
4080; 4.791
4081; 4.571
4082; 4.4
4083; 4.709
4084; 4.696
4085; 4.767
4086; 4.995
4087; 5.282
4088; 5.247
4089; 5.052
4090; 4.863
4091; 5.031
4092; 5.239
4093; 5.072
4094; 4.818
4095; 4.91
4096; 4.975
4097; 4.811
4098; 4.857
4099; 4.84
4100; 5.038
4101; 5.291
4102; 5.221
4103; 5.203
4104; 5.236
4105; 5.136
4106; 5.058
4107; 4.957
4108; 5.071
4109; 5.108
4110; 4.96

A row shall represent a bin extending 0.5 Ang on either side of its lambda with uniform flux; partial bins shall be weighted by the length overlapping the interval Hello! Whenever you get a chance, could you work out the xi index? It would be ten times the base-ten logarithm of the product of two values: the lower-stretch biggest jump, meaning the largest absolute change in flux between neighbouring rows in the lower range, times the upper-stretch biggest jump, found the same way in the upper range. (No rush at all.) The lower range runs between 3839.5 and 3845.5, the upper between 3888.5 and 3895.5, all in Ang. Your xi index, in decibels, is -7.8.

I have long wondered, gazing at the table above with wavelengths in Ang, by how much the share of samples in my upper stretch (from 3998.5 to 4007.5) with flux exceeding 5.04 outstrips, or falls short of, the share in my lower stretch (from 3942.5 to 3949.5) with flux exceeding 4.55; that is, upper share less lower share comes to -1.0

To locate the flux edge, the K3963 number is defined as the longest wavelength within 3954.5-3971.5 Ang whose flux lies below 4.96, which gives 3971 Ang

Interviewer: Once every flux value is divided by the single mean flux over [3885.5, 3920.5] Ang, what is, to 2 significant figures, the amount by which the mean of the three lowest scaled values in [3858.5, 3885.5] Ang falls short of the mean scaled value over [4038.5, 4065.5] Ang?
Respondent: -0.18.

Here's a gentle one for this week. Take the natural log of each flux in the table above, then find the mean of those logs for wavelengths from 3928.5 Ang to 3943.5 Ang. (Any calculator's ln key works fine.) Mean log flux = 1.57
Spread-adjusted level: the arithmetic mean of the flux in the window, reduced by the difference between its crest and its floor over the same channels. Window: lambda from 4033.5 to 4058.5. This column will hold 3.7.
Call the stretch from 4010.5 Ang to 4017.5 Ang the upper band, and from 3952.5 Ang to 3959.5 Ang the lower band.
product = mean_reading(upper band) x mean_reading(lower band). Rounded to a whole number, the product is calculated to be 23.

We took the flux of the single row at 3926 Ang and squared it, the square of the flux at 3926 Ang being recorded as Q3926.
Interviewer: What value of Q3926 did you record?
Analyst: 22.8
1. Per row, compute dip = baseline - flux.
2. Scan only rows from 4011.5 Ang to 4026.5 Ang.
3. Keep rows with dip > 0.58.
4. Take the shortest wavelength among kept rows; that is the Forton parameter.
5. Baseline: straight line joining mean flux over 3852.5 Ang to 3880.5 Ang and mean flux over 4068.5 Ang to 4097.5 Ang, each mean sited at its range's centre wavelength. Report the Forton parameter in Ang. 4012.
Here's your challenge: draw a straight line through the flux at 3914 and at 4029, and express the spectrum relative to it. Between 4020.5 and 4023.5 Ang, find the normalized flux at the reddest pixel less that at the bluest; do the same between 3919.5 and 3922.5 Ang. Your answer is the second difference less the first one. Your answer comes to 0.072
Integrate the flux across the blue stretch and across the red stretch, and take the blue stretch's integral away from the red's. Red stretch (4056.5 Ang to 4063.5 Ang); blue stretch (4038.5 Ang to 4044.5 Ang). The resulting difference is 4.8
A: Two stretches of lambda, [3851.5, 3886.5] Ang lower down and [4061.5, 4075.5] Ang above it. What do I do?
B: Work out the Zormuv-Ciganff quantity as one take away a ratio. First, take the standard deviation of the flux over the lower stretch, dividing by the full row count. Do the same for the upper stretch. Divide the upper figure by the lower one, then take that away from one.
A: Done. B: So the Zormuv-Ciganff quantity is 0.01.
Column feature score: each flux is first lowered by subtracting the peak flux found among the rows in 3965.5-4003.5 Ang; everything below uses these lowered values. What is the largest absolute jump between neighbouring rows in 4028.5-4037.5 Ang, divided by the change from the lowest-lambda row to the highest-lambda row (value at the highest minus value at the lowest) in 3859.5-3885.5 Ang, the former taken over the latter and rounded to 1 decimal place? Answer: 1.7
